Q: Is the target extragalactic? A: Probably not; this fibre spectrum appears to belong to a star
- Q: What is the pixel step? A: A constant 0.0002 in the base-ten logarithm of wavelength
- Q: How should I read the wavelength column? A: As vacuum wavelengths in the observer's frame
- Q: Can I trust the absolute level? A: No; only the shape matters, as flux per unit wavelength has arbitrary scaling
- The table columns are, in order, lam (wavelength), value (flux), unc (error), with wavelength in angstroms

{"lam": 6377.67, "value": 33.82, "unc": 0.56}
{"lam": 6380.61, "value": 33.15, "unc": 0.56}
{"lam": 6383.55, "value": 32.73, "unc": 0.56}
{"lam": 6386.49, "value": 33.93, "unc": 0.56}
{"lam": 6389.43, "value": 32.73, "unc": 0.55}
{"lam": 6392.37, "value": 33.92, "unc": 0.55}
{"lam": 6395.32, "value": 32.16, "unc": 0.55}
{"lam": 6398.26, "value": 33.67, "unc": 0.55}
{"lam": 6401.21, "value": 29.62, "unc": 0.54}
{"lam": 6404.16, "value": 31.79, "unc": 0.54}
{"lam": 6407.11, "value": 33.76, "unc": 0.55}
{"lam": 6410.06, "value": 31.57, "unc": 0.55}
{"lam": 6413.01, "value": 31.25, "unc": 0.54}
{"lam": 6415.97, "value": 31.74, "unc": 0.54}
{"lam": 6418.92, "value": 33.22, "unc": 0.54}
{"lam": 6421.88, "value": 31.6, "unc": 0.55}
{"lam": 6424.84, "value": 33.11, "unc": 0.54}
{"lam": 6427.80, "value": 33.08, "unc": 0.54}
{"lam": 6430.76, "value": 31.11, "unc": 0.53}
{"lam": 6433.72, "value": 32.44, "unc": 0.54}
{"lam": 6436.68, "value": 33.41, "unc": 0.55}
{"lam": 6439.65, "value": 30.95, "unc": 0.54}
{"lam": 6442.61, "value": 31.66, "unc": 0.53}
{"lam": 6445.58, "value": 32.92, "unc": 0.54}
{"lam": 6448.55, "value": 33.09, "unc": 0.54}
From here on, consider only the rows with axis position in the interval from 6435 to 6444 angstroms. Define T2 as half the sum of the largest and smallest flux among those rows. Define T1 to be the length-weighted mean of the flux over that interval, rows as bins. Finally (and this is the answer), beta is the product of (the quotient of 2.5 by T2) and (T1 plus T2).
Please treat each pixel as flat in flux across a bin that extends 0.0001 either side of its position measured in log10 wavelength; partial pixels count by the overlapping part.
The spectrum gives 4.99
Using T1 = 32.0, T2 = 32.2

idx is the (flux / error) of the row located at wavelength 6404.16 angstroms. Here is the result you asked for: 58.9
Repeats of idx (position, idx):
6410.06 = 57.4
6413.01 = 57.9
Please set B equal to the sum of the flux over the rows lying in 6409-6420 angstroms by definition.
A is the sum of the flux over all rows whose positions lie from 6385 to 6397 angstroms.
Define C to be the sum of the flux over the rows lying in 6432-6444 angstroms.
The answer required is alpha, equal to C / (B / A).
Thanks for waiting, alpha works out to 133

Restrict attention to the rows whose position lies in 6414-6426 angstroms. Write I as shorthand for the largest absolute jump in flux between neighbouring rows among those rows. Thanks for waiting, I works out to 1.6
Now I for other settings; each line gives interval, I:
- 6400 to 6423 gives 2.2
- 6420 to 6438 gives 2.0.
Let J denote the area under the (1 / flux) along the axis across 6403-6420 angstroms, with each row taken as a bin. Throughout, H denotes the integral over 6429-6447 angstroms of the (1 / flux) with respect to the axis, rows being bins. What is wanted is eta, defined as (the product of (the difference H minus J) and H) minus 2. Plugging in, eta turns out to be -1.98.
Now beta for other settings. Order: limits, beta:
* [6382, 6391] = 4.99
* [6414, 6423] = 4.98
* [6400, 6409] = 5.01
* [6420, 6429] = 5.02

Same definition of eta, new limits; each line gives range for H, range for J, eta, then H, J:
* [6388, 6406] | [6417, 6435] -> -2.00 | 0.558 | 0.5558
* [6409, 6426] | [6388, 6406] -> -2.01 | 0.530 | 0.5576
